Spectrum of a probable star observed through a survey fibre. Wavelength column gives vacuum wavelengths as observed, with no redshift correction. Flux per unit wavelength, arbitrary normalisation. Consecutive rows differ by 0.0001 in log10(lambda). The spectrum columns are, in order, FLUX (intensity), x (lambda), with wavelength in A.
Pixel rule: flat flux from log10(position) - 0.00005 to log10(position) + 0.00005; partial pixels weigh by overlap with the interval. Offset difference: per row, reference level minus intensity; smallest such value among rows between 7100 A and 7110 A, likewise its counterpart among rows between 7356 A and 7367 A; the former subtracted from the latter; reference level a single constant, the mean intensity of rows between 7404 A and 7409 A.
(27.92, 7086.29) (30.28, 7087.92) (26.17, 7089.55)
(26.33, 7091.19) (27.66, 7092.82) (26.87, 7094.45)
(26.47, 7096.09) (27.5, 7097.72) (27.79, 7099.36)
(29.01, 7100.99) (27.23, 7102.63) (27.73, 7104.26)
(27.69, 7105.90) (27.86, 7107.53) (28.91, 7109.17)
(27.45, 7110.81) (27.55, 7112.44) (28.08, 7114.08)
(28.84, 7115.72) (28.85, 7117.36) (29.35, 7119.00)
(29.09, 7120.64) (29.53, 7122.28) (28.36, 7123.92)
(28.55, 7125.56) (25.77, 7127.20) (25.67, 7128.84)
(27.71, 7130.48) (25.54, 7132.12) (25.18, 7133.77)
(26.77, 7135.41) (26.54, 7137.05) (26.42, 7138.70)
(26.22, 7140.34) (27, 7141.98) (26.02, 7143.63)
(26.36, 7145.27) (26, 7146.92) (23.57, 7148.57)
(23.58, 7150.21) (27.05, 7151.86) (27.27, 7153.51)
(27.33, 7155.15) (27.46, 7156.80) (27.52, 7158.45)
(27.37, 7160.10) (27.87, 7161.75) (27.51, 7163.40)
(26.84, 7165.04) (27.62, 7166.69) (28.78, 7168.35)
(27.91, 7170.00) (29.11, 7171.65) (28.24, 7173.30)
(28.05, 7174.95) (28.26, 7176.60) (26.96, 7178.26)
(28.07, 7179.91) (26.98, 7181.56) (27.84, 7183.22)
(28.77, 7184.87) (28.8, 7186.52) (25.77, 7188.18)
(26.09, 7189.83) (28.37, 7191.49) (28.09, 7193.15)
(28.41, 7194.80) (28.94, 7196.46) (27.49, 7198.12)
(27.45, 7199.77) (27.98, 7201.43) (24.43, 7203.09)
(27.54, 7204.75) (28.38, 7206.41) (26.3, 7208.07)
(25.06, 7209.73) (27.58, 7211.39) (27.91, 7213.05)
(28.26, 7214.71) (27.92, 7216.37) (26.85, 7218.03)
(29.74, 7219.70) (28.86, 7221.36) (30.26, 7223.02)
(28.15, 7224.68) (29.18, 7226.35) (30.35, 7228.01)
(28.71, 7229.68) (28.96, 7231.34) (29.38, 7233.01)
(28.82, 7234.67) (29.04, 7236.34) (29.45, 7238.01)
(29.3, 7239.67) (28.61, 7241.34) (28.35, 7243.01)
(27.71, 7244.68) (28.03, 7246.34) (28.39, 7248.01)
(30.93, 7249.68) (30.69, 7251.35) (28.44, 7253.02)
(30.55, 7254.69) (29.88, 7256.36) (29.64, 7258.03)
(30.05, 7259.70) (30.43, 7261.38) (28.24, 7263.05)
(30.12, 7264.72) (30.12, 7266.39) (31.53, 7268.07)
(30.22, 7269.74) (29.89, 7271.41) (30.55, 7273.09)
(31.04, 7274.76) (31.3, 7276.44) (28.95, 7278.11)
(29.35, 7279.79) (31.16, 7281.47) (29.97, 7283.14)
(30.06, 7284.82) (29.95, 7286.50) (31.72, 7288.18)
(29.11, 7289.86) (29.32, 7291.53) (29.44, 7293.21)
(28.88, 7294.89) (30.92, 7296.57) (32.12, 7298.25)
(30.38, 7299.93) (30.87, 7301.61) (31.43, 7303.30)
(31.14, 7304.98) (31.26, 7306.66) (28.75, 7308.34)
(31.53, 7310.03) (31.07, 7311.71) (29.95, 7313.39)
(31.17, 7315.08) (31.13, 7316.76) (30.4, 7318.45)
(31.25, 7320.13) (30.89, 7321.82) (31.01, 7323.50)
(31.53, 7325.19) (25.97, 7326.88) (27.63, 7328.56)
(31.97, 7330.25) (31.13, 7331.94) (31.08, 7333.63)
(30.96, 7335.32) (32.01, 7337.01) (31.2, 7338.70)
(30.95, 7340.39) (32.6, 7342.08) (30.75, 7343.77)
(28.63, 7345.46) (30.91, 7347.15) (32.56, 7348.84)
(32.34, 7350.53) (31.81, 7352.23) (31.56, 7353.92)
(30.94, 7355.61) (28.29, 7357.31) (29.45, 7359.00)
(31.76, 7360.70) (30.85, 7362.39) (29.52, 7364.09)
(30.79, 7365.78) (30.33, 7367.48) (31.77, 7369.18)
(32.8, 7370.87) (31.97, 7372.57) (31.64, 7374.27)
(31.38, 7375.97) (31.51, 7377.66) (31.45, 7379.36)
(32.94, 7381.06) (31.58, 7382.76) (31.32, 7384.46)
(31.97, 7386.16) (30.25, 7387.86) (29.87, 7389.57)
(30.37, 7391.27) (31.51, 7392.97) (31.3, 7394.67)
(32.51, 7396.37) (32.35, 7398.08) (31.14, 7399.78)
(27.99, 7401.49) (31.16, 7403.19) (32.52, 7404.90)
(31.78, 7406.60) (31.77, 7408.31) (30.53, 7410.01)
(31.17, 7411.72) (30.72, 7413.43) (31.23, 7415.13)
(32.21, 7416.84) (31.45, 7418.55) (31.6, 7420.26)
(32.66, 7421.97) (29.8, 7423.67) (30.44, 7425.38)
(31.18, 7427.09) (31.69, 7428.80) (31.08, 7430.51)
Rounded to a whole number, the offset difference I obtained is -3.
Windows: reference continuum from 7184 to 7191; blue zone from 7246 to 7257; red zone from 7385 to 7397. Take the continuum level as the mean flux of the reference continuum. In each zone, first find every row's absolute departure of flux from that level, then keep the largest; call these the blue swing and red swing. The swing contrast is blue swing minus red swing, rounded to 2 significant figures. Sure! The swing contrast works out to -1.6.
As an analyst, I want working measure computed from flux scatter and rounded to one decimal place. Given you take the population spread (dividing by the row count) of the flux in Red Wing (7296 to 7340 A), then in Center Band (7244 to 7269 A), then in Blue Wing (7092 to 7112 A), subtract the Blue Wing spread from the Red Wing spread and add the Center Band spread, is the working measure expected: 1.8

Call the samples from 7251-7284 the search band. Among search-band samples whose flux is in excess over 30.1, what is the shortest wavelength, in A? 7251.35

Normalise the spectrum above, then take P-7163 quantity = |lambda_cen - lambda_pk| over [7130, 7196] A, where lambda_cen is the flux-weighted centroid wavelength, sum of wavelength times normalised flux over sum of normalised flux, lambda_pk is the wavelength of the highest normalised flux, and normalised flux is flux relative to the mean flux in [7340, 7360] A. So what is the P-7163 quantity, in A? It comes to 8.6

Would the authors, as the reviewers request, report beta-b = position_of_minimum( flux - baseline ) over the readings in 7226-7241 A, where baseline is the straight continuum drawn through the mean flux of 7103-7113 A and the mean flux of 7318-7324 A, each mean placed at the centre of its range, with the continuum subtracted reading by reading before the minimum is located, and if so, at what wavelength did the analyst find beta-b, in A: 7229.68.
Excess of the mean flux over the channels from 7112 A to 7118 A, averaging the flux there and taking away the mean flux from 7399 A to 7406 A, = -2.4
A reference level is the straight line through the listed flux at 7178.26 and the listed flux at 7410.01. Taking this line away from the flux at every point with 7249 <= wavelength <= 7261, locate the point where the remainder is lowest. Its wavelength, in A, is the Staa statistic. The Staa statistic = 7253.02 A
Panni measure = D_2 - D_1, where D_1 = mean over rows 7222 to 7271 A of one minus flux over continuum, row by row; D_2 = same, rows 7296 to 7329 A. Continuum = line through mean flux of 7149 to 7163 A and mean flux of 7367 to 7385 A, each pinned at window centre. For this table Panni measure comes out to 0.012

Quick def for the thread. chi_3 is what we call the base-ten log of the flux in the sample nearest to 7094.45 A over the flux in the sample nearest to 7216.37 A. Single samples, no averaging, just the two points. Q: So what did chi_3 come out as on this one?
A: -0.017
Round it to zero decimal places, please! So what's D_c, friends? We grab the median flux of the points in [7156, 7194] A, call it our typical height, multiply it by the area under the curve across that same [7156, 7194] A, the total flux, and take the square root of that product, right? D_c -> 171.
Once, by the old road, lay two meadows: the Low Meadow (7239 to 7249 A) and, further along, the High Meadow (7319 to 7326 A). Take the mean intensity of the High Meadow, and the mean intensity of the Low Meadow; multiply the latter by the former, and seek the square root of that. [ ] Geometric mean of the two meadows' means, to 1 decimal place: 29.8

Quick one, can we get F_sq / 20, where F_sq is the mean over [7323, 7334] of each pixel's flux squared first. 45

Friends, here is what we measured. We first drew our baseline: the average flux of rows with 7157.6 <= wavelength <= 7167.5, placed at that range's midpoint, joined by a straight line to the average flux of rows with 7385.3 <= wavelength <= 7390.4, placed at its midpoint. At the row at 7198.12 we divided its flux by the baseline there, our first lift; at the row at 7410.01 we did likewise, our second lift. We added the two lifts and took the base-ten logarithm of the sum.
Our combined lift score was 0.294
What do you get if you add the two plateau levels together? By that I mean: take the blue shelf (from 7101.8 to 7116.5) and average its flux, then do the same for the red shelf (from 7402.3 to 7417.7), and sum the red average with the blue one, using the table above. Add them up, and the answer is 59.4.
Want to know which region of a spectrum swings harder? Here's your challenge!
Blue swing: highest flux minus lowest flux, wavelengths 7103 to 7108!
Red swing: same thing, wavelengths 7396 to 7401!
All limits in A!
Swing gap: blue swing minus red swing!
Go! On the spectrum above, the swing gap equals -1.2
